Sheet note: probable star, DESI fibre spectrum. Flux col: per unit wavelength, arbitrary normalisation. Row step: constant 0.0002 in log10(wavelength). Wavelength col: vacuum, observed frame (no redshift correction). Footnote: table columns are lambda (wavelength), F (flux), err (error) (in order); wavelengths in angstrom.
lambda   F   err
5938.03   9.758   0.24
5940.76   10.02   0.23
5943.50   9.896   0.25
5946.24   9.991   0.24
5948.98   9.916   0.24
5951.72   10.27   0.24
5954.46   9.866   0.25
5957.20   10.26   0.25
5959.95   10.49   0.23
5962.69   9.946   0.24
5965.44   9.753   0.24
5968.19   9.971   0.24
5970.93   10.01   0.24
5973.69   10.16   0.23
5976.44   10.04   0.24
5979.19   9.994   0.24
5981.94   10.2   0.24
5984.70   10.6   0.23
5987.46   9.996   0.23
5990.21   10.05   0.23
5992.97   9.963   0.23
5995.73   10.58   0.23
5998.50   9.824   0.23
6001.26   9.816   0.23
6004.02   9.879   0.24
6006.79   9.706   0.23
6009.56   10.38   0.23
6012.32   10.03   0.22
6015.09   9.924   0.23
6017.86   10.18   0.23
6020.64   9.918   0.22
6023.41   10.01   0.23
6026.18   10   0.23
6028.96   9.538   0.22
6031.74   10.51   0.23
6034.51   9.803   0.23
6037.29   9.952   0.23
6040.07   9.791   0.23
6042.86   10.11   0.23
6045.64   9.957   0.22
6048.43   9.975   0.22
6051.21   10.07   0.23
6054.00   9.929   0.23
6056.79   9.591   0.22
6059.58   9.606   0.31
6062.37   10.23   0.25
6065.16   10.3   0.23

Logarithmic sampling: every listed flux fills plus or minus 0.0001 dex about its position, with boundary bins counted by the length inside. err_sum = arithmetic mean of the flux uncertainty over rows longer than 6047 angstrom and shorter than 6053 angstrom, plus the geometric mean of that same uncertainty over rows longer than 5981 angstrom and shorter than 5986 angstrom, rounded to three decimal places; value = 0.460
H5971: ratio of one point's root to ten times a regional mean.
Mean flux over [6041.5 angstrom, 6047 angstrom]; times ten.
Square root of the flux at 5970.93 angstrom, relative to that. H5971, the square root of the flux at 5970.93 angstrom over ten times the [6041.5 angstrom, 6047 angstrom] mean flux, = 0.0315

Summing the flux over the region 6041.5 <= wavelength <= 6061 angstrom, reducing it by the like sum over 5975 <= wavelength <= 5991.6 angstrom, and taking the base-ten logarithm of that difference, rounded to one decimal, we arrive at 0.9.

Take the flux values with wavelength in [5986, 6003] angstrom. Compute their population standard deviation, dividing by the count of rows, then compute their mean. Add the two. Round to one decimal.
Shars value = 10.3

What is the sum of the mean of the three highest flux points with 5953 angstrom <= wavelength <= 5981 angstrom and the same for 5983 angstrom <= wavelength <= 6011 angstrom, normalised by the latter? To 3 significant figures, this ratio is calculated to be 1.98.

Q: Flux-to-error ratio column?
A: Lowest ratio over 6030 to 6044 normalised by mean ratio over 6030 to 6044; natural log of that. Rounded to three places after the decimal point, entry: -0.024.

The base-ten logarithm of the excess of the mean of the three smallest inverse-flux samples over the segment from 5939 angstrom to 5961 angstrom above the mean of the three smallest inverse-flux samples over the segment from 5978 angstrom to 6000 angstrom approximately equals -2.96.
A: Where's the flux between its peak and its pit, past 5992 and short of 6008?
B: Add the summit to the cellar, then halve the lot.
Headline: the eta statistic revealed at 10.1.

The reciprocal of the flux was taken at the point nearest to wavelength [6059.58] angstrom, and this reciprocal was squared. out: 0.0108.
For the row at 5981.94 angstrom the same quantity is 0.0096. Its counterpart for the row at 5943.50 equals 0.0102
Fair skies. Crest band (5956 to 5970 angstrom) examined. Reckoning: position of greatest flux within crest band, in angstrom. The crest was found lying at 5959.95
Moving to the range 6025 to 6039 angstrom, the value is 6031.74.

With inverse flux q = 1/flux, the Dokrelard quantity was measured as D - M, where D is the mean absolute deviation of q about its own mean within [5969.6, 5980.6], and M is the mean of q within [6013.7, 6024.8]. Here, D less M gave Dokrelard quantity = -0.0994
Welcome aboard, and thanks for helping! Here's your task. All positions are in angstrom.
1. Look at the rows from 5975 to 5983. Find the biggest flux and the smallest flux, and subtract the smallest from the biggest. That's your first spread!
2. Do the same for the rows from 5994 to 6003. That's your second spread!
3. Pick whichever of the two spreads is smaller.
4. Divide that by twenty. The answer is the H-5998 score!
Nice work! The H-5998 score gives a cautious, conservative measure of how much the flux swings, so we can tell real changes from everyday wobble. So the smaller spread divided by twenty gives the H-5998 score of 0.010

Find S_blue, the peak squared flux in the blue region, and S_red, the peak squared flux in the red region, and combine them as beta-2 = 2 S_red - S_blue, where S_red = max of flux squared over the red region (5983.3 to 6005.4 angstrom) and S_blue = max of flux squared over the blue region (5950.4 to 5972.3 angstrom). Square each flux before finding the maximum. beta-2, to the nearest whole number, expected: 115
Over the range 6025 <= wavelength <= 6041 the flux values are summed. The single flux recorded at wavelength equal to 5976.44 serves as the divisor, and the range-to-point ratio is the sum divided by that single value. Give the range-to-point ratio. 5.94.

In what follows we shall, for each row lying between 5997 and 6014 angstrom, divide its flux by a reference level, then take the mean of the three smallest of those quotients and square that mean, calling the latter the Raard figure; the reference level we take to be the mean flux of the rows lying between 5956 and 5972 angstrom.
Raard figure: 0.943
